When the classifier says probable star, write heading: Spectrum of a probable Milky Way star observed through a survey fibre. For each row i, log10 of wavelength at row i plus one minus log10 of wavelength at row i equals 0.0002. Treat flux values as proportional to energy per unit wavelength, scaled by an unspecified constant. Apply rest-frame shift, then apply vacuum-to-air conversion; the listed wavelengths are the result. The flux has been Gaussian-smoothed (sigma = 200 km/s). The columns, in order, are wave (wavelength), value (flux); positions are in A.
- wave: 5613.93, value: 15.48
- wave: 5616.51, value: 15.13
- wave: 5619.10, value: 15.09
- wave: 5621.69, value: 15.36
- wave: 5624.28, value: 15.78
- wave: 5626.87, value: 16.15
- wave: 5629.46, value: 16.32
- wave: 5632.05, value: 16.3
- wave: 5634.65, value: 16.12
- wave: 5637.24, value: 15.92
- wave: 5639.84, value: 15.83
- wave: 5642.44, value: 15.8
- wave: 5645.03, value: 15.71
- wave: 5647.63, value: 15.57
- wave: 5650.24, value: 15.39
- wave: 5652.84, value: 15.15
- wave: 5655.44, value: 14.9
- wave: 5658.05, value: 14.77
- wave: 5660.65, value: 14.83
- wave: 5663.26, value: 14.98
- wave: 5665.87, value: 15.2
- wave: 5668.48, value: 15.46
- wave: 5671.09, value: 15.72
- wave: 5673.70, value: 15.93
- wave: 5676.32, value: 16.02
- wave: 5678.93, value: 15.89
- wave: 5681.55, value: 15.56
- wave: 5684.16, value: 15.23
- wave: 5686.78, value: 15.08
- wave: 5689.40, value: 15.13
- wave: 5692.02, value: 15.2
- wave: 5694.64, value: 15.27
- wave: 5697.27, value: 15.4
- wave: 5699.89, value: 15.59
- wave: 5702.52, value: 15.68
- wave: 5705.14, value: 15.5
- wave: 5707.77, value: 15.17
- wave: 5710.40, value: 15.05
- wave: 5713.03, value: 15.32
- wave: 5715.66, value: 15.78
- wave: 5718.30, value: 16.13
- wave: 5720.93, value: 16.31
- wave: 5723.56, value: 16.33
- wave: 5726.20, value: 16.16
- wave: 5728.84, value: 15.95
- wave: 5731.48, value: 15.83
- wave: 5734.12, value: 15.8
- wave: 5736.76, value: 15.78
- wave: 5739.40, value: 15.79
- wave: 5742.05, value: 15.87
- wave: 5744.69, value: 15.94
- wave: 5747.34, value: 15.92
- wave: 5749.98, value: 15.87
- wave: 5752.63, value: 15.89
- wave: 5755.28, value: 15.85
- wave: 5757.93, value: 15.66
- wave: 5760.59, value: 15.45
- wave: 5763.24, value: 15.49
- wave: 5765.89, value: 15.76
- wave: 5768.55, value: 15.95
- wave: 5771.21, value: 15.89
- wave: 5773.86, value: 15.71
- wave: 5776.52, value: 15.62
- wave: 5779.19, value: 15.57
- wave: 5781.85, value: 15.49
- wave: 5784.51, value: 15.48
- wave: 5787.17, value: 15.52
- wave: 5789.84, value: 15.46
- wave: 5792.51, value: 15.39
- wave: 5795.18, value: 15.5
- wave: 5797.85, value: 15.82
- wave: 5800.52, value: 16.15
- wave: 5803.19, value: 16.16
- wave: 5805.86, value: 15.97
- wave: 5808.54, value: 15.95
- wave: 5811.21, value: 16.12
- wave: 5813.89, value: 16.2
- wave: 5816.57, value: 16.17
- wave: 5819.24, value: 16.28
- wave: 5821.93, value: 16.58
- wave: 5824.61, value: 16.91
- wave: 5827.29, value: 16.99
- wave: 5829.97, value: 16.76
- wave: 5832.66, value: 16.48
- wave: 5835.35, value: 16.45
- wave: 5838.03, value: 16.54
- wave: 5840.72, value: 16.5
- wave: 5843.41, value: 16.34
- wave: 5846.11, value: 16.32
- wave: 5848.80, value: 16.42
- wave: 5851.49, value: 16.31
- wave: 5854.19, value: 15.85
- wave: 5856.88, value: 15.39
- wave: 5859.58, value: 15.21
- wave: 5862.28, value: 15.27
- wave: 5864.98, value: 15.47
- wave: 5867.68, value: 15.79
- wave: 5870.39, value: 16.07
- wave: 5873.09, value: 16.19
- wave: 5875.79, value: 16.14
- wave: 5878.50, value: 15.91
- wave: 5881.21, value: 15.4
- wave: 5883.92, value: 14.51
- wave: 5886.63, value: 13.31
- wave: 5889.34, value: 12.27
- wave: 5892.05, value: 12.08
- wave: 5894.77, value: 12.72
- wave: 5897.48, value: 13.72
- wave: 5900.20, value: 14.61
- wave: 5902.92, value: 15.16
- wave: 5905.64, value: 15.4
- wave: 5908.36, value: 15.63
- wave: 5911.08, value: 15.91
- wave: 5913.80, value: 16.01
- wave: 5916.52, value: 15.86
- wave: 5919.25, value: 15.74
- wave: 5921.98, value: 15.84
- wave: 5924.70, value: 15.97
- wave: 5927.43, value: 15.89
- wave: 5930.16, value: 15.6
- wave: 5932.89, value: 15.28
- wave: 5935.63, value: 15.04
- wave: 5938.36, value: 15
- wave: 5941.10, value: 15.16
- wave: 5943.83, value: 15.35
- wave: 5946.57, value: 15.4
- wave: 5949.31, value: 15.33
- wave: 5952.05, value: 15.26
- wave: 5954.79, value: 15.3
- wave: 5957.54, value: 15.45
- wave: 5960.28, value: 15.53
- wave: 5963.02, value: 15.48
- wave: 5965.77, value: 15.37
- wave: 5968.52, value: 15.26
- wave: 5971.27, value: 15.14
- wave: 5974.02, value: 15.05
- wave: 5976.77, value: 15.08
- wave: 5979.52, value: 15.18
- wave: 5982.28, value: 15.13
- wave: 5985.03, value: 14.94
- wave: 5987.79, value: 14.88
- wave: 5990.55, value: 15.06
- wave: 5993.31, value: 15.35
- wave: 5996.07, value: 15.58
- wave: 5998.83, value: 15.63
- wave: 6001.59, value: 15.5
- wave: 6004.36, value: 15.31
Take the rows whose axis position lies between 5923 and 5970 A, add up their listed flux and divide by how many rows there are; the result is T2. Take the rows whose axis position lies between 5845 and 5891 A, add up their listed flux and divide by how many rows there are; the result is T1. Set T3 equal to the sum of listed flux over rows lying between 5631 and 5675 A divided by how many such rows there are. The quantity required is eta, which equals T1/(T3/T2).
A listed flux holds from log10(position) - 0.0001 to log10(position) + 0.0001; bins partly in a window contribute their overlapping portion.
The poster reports 15.3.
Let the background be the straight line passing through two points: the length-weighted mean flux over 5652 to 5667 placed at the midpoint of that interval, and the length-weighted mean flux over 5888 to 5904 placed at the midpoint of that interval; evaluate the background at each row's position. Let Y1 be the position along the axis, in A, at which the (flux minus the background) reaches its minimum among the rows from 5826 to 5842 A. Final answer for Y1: 5835.35 A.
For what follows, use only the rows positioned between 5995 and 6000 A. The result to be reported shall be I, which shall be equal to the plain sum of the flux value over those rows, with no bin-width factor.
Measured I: 31.2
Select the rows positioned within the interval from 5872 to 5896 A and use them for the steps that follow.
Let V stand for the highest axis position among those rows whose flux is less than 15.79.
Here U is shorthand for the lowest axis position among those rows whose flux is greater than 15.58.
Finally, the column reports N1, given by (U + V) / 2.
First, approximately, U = 5873.09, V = 5894.77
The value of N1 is 5883.9 A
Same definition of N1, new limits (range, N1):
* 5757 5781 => 5768.6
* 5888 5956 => 5931.6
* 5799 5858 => 5828.7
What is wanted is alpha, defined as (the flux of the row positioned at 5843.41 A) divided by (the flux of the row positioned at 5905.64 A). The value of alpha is 1.061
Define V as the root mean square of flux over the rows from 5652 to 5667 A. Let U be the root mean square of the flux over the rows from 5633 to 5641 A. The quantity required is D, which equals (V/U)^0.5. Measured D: 0.97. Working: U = 16.0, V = 15.0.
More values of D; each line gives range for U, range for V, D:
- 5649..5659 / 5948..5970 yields 1.01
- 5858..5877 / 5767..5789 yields 1.00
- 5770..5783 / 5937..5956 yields 0.99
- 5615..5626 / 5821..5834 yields 1.04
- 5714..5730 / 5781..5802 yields 0.98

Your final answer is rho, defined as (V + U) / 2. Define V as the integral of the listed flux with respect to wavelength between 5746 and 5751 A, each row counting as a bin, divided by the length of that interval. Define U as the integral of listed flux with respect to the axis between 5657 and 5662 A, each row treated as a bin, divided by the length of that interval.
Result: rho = 15.4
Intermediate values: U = 14.8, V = 15.91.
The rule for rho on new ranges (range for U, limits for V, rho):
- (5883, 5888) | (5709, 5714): 14.5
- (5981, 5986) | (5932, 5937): 15.1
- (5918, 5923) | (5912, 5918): 15.9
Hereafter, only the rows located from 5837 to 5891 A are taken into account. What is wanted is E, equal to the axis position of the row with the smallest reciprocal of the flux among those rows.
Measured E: 5838.03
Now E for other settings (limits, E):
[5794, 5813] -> 5803.19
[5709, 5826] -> 5824.61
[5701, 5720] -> 5718.30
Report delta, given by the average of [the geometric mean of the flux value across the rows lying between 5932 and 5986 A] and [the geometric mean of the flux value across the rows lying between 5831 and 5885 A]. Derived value 15.6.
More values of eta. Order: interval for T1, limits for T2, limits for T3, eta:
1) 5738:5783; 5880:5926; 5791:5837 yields 14.3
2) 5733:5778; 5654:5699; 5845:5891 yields 15.7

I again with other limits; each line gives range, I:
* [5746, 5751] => 31.8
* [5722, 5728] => 32.5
